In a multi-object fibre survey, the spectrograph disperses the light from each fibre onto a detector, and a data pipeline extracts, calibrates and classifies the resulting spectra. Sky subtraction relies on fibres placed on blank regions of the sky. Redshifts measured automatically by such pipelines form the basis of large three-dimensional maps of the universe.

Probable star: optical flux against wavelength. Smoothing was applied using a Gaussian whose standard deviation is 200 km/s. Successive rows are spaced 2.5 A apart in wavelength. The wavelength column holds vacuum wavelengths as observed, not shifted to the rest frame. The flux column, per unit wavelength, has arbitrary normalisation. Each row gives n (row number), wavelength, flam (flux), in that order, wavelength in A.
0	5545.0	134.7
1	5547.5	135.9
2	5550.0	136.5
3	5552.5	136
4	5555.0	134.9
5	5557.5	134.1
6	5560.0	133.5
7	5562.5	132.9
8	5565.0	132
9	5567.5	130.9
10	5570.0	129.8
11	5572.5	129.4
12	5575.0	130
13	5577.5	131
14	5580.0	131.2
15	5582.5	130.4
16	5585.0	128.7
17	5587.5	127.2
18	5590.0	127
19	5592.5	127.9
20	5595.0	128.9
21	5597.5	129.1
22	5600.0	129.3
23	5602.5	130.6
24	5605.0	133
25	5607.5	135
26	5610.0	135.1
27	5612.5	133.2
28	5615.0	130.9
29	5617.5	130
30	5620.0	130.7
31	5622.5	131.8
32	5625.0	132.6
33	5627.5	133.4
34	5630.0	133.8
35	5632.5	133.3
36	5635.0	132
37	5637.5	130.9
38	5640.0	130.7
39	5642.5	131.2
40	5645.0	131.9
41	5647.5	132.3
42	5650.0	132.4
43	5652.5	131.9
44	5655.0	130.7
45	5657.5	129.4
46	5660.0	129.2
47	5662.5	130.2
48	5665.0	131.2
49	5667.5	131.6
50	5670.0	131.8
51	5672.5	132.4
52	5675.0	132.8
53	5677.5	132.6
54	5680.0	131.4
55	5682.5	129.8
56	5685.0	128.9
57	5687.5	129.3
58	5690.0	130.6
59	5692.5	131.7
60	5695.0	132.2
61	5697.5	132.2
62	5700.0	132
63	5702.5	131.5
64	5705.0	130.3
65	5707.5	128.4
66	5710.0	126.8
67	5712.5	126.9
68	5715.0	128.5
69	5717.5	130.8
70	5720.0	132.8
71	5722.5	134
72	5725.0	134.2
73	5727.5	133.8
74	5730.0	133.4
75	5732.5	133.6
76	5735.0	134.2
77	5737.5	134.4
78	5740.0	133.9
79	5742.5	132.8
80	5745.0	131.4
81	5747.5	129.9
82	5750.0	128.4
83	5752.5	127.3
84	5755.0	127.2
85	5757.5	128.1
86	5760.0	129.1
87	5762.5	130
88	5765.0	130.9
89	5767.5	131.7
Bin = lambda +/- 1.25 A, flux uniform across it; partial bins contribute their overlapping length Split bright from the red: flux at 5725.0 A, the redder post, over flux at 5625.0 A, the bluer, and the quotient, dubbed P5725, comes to 1.01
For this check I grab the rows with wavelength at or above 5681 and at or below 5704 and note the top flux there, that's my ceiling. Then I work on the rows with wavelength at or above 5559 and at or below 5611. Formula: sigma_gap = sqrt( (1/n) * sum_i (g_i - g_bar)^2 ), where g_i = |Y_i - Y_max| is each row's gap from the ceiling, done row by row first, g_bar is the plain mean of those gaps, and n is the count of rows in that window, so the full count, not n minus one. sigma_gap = 1.36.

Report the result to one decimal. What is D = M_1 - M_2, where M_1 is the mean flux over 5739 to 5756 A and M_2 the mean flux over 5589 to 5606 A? 0.7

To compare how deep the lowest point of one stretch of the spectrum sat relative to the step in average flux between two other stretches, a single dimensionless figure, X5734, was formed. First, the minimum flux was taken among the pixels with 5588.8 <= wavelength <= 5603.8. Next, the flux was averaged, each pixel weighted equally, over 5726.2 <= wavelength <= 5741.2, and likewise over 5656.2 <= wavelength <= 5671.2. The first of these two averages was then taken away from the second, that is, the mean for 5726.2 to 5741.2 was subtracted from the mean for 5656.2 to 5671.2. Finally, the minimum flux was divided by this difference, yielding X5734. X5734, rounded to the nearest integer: -38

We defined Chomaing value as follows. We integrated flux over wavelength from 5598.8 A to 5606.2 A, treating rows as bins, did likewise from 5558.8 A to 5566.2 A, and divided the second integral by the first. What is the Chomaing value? 1.01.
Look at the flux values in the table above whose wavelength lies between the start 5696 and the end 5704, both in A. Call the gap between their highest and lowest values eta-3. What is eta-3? 0.7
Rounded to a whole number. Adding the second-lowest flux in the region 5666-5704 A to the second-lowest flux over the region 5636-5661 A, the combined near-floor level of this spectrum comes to 259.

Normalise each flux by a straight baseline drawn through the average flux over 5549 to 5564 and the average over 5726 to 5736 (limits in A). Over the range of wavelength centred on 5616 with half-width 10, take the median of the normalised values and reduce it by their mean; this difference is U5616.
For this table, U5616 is -0.0013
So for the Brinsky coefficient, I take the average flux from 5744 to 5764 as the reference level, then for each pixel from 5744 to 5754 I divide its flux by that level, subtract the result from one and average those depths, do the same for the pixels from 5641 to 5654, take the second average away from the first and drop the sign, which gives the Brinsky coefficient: 0.021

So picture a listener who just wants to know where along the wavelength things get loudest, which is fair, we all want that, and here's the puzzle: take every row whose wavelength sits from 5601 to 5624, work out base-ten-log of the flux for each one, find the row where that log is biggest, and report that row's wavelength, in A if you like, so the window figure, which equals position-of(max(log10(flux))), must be 5610.0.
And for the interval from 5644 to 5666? 5650.0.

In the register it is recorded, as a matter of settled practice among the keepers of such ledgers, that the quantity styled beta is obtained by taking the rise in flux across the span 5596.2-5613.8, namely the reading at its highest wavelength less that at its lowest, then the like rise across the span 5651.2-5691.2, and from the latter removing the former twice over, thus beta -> -9.5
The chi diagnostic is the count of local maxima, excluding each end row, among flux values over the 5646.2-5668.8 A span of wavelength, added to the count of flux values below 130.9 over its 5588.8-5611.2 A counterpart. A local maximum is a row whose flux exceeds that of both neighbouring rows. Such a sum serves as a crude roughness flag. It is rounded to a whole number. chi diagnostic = 7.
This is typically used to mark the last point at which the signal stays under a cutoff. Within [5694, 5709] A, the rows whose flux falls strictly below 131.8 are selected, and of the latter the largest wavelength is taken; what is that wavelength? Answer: 5707.5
